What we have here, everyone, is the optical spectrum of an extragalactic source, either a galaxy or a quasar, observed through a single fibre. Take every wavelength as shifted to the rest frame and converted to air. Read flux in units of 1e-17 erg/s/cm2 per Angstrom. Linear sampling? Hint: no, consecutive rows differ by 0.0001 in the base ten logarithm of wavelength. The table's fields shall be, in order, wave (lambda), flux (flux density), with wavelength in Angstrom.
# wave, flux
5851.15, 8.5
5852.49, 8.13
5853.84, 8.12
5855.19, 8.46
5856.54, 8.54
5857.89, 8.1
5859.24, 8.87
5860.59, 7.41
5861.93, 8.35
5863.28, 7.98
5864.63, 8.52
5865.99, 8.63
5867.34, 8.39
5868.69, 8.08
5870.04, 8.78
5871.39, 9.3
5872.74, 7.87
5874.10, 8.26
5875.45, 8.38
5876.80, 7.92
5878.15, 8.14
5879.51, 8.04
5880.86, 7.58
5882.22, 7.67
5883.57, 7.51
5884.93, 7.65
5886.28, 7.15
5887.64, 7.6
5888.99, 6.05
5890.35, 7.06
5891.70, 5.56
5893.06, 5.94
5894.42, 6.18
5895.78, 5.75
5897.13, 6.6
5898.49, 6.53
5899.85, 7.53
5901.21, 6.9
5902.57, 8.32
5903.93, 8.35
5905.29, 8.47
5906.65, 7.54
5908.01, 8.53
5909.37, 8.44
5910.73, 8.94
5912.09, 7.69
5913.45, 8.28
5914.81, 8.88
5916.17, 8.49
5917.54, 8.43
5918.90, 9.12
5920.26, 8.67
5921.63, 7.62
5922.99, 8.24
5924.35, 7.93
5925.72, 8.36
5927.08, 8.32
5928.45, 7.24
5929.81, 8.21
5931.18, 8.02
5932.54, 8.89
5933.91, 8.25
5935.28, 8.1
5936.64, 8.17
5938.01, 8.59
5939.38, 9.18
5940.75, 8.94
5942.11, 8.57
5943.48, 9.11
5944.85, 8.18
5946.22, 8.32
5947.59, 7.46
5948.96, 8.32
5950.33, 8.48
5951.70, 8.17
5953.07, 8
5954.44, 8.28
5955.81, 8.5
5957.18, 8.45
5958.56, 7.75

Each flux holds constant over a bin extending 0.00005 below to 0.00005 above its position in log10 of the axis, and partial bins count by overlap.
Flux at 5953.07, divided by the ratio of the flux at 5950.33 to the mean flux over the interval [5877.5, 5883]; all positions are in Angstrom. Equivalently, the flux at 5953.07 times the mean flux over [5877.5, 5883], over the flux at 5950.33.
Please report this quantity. 7.4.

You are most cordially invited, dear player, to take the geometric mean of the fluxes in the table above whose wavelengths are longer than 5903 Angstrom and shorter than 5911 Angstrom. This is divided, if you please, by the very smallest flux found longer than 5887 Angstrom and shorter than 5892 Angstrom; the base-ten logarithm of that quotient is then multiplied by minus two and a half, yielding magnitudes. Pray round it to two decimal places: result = -0.44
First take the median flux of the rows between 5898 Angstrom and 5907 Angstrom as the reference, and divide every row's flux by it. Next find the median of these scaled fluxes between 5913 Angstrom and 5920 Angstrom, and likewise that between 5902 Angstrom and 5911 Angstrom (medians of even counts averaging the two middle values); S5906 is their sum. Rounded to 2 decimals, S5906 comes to 2.25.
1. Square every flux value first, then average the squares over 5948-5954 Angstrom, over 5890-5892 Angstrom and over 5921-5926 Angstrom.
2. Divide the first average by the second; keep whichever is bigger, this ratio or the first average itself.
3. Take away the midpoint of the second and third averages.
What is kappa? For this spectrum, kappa 15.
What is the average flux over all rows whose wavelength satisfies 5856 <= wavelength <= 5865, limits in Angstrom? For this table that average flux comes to 8.25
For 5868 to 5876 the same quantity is 8.45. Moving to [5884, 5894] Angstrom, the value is 6.72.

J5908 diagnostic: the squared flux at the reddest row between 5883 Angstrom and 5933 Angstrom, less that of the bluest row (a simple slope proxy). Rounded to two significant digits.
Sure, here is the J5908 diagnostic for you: 23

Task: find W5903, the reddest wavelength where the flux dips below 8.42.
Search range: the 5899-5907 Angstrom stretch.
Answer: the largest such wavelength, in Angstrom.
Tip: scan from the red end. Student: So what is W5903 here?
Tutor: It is 5906.65 Angstrom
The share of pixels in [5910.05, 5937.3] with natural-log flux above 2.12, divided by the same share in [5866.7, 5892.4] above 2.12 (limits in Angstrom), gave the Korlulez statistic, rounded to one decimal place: 1.9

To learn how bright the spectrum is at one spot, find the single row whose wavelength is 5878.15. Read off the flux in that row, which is 8.14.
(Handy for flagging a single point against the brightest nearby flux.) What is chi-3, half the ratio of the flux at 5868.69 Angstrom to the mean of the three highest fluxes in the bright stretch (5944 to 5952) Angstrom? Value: 0.48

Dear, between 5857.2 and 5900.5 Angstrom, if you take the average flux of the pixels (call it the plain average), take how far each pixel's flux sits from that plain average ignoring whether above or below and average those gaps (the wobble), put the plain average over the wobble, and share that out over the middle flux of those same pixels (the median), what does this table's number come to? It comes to 1.30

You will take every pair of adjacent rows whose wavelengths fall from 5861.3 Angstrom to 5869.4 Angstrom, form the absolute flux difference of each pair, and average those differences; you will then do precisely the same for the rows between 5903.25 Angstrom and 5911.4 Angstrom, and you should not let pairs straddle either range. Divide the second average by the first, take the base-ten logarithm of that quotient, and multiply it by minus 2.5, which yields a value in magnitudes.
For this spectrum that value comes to -0.6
